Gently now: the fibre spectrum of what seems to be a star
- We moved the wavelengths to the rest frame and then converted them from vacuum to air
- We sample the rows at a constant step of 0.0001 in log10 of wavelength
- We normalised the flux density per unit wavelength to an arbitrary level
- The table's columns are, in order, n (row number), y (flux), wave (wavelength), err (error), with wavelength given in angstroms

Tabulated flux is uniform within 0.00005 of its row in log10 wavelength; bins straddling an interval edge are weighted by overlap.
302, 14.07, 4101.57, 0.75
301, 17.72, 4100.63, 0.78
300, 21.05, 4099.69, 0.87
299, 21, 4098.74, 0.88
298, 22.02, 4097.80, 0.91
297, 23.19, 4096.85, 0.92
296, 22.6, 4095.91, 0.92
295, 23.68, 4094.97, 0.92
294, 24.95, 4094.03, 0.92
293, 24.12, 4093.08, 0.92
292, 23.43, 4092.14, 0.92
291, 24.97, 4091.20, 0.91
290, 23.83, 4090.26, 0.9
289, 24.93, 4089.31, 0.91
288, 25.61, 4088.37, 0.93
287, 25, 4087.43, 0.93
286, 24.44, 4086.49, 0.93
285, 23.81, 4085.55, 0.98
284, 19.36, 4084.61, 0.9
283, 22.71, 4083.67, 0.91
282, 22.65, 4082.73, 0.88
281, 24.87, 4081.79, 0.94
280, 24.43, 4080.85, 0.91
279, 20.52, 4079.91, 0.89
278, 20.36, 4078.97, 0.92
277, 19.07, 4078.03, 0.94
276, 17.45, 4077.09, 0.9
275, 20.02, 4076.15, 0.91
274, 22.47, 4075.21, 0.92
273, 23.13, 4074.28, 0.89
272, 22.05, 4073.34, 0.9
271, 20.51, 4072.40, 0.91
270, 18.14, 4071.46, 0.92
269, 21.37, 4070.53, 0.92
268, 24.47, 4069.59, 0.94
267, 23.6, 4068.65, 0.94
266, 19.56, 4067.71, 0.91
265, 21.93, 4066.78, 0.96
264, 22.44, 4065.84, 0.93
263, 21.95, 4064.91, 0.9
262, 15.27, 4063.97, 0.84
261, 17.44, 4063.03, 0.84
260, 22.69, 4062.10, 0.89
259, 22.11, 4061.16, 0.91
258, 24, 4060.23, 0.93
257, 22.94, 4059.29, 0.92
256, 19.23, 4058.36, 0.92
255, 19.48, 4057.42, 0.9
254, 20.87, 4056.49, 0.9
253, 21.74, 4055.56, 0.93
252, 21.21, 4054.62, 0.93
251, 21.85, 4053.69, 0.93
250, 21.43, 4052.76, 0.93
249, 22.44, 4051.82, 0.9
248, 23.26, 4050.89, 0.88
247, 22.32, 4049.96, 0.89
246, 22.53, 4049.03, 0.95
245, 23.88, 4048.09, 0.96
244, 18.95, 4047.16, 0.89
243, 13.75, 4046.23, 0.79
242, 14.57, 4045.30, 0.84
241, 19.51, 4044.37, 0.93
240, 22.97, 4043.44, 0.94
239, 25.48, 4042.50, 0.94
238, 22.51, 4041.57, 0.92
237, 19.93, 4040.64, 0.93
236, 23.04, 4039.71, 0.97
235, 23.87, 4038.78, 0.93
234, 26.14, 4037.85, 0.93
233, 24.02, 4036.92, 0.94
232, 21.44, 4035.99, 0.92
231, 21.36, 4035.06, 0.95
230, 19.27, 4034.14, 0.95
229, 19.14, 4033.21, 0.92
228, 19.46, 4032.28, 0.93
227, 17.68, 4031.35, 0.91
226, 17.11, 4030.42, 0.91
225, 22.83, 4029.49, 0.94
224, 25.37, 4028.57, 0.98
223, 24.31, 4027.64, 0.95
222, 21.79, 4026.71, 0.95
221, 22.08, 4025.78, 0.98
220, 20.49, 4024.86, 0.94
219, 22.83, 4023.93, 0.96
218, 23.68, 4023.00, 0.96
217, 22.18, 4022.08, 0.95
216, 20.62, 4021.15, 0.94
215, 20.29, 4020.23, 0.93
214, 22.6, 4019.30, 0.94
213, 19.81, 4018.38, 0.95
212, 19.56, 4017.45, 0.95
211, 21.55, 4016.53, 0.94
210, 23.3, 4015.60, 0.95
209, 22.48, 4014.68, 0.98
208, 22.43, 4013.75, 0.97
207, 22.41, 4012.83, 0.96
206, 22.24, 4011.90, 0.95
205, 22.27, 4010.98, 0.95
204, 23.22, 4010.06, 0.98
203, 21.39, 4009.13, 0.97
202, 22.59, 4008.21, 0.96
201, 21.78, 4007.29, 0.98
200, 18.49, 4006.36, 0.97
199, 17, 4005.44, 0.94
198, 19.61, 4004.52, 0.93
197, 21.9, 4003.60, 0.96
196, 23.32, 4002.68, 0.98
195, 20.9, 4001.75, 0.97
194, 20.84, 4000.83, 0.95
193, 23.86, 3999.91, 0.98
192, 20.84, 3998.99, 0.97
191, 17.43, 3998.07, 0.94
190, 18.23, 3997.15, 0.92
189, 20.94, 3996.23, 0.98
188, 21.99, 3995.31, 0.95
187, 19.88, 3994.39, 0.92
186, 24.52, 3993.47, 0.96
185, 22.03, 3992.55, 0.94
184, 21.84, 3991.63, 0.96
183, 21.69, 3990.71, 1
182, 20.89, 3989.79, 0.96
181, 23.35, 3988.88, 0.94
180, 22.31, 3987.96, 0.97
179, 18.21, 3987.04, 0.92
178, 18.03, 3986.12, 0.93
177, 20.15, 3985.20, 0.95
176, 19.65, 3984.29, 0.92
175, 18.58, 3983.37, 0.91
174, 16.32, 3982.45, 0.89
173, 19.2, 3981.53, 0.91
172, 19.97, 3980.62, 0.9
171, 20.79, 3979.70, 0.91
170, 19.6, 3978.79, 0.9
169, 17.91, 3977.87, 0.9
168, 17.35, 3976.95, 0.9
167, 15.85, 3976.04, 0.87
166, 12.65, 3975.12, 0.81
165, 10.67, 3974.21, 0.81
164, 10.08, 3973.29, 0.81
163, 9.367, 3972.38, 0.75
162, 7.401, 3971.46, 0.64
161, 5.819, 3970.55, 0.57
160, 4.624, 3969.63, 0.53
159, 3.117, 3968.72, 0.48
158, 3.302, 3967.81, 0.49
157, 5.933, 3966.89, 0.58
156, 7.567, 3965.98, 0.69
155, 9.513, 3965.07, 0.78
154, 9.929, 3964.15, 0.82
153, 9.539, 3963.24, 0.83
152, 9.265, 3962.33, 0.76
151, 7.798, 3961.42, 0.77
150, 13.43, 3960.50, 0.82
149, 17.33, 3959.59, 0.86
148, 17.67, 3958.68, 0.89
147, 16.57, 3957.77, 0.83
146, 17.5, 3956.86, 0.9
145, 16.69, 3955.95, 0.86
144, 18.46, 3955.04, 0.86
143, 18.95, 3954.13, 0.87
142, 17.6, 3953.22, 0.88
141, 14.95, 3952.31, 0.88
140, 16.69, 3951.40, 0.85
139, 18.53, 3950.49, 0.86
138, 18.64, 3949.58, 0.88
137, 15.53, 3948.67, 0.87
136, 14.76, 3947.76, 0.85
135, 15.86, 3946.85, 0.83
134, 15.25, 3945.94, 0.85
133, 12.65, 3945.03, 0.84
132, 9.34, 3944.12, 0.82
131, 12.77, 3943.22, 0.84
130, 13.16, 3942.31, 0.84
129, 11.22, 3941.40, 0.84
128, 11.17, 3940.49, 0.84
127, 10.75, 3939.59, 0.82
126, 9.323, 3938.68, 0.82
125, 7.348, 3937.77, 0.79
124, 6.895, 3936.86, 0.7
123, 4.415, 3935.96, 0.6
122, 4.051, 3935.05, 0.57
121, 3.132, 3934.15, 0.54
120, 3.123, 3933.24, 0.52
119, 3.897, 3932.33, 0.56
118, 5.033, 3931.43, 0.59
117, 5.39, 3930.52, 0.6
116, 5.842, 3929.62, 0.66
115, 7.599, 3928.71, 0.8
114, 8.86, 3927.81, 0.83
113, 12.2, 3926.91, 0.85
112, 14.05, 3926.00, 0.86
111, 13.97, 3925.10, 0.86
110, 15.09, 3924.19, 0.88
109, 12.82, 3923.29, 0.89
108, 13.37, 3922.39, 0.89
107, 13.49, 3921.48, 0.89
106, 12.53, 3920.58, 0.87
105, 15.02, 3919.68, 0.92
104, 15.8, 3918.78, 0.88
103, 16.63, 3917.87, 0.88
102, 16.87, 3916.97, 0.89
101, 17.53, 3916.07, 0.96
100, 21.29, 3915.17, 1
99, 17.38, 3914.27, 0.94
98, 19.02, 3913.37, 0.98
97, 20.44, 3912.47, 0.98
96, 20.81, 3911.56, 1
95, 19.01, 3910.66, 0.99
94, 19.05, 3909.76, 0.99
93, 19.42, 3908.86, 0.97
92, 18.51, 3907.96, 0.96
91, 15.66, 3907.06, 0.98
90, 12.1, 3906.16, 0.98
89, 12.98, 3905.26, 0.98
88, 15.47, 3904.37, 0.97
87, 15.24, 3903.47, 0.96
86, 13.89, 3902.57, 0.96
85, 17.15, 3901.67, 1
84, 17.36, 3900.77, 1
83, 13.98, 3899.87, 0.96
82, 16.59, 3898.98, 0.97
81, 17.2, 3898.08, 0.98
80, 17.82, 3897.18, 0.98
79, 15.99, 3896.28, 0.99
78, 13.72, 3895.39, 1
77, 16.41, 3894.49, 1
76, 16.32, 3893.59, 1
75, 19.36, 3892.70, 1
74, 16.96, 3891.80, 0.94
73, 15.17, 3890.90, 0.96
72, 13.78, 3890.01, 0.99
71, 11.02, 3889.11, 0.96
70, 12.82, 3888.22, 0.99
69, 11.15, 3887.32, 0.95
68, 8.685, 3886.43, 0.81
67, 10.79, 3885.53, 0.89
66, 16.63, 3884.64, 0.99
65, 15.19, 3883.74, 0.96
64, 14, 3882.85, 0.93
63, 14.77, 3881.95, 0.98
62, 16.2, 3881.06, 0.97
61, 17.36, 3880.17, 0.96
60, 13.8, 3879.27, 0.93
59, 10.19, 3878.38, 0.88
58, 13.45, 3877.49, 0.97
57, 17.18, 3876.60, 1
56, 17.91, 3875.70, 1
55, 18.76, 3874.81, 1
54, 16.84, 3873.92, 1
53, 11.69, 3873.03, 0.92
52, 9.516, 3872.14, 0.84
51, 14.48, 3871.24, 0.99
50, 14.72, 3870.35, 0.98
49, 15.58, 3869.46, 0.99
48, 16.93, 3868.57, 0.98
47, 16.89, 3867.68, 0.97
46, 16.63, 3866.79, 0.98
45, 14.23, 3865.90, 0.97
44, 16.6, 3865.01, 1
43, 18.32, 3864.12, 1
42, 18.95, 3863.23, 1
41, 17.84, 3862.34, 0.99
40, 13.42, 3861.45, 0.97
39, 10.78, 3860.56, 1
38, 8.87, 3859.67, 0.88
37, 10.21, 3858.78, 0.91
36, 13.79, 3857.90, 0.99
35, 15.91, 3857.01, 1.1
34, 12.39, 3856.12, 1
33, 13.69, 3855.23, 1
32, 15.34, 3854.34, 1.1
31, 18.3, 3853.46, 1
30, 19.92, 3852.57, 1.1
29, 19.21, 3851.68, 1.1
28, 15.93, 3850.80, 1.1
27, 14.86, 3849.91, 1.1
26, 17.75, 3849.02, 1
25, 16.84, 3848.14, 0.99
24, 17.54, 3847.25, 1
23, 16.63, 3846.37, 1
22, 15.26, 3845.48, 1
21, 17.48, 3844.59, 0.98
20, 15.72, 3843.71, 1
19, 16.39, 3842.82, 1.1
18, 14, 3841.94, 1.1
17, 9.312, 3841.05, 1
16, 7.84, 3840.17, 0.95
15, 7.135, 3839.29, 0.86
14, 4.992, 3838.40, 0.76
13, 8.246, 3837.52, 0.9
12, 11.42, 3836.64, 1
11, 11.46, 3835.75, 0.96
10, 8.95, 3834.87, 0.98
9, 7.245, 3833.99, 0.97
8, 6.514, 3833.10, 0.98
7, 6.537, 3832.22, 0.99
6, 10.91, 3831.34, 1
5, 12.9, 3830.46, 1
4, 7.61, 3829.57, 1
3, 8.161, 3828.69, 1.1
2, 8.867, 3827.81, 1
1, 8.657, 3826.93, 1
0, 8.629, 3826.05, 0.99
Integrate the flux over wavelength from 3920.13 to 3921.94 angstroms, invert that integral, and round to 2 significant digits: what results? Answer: 0.043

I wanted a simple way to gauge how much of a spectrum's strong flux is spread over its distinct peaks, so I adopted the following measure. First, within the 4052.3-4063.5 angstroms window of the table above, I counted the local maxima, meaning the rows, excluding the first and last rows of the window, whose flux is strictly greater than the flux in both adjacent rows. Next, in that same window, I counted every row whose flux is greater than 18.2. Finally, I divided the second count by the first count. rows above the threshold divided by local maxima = 3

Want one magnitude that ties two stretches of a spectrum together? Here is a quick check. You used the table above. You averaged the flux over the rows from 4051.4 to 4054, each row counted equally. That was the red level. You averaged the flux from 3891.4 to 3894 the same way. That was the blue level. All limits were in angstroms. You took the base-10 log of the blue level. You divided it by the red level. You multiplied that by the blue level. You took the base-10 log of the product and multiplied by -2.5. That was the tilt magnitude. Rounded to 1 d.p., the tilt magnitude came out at 0.0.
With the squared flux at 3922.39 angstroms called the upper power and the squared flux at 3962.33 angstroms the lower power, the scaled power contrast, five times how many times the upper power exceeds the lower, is 10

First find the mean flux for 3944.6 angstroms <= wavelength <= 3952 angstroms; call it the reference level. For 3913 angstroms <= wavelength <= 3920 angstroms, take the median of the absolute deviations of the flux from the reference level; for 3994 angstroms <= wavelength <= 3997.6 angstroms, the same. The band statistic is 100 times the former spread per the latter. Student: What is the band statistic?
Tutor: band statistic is 27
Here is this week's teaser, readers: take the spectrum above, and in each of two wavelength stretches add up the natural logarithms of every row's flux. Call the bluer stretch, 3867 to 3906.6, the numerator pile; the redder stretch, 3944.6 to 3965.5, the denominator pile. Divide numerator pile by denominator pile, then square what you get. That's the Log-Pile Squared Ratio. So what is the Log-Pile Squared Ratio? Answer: 3.7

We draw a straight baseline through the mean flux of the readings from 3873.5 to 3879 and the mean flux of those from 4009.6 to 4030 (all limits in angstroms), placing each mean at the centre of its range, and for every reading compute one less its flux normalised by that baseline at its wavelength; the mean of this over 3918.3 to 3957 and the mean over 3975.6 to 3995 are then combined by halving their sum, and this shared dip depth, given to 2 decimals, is 0.20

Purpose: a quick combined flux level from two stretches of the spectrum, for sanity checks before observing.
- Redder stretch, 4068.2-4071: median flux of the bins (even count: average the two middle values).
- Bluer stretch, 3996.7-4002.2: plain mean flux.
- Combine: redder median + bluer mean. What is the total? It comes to 44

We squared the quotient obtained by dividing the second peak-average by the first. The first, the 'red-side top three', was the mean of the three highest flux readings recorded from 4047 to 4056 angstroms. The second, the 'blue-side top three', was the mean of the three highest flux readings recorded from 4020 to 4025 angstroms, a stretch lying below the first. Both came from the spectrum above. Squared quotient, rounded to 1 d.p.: 1.0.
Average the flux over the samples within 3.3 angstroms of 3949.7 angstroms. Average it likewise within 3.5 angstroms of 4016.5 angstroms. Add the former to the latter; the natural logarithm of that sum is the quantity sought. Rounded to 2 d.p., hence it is 3.64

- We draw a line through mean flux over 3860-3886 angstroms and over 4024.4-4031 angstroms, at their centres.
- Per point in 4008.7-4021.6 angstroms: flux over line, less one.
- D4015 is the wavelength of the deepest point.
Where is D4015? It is 4017.45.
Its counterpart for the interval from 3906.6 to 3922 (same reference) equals 3920.58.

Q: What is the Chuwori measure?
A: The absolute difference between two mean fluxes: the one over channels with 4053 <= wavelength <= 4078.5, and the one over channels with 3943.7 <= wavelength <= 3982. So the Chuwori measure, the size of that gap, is 7.6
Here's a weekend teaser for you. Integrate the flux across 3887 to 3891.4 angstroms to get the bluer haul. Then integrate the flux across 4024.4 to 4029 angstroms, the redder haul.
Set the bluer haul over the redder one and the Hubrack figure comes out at 0.54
